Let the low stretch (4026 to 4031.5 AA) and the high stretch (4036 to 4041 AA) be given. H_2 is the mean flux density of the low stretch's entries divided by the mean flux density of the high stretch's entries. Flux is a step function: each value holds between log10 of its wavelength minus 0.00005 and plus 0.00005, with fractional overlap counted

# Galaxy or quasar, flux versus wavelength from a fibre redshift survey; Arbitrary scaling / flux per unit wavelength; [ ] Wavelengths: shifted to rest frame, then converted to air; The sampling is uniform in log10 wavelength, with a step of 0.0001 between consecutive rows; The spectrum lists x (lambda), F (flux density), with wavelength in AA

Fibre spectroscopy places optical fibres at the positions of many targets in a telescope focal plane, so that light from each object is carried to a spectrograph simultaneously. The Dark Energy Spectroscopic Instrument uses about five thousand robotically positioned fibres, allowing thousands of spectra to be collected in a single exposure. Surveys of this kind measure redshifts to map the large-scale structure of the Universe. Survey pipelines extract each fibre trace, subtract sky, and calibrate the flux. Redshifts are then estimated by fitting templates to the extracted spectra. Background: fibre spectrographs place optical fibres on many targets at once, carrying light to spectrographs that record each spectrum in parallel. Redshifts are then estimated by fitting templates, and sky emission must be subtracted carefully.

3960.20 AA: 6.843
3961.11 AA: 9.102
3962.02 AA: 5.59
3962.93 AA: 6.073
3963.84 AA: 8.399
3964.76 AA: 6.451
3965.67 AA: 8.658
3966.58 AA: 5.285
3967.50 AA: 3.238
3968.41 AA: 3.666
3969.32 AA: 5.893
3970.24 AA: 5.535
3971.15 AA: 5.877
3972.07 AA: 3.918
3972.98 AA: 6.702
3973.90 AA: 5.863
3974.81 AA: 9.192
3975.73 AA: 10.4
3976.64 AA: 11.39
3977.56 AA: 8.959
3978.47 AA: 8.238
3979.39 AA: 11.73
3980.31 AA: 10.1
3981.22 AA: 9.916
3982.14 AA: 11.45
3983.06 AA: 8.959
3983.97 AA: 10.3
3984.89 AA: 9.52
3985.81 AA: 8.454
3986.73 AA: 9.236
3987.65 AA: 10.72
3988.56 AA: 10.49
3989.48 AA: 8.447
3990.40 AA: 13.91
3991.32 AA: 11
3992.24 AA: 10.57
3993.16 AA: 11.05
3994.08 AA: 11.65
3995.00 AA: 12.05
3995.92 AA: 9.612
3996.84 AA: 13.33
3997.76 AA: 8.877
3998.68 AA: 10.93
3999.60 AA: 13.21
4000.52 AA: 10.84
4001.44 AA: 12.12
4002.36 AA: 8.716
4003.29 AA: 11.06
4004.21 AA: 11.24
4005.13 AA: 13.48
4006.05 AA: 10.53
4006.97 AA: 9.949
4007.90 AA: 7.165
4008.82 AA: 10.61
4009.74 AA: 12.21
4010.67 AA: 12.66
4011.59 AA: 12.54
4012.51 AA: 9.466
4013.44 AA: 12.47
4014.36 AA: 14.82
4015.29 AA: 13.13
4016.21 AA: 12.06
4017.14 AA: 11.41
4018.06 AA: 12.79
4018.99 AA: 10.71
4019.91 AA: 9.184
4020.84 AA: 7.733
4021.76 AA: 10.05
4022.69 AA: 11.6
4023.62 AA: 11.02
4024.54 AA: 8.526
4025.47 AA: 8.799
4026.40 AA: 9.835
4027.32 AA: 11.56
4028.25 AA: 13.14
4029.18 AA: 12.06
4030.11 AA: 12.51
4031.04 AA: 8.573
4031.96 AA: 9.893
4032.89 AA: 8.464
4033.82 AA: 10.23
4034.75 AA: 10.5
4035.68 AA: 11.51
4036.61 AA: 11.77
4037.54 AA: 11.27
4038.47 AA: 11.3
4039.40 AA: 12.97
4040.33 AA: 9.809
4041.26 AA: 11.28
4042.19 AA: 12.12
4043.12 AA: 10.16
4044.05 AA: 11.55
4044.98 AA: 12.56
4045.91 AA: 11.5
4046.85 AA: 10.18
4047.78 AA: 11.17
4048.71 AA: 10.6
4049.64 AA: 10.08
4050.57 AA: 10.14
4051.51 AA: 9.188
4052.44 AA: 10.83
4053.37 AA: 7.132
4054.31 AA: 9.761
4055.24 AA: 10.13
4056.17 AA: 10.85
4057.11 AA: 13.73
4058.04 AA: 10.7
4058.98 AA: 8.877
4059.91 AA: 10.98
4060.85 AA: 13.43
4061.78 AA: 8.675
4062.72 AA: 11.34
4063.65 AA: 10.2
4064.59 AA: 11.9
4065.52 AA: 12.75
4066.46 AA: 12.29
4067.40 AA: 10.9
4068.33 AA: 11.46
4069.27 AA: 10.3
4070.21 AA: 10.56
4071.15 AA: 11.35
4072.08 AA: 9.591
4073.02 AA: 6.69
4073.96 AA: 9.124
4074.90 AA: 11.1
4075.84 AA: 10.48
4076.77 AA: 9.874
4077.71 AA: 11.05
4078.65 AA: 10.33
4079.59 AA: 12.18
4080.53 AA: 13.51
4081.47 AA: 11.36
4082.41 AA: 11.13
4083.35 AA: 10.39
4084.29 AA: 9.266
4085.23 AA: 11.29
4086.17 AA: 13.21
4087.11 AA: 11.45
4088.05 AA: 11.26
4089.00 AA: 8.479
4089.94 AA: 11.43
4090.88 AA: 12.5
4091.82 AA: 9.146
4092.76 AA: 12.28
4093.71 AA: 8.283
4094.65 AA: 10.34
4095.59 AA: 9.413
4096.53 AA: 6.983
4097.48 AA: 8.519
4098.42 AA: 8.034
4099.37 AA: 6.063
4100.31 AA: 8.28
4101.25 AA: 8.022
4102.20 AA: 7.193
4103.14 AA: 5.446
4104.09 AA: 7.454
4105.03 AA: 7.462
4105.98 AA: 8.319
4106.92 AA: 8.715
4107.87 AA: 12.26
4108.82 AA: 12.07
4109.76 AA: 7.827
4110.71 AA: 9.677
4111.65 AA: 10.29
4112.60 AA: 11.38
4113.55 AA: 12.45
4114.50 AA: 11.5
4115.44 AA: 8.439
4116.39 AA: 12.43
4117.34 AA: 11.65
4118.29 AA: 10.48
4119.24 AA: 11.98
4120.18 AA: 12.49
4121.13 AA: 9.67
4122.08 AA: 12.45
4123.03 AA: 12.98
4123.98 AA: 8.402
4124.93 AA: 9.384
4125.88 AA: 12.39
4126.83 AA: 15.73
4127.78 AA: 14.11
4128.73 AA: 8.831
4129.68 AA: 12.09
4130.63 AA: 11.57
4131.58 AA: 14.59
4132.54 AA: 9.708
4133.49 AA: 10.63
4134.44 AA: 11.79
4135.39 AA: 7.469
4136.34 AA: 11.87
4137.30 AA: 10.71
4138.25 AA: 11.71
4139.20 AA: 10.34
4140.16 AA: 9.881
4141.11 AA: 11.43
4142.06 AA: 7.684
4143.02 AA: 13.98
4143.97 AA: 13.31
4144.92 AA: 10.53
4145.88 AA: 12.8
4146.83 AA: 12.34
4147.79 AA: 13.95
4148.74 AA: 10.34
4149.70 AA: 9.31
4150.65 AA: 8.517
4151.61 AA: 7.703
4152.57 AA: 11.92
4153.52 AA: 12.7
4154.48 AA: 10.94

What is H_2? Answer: 0.99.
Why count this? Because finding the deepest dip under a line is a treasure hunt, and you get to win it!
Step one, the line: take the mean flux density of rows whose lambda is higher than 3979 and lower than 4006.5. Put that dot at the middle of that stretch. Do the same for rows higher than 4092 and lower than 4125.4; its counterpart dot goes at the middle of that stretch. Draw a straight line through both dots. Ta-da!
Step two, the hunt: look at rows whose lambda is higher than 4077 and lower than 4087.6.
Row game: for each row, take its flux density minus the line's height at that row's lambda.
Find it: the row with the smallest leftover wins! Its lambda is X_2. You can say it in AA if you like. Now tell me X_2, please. 4084.29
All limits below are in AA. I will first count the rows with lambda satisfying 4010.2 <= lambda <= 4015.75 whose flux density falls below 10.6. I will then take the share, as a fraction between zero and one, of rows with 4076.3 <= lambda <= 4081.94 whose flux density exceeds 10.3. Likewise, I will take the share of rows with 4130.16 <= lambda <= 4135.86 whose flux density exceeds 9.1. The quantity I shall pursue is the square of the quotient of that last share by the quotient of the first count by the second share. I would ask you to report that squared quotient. 0.48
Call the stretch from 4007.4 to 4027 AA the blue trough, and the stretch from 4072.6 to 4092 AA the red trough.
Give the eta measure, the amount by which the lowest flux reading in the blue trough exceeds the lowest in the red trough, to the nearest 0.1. 0.5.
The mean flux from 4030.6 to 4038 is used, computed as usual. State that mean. 10.3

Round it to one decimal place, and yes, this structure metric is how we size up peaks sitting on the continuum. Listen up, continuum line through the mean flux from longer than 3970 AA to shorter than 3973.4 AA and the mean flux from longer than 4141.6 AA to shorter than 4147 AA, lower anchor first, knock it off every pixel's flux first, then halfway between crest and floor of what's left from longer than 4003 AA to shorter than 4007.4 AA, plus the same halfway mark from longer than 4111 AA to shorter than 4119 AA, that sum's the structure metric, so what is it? 4.7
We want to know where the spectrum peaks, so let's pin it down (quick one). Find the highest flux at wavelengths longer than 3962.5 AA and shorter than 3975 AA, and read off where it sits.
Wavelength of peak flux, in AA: 3974.81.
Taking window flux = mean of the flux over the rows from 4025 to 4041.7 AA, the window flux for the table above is 10.9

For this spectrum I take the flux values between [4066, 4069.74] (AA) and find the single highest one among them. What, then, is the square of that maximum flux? 151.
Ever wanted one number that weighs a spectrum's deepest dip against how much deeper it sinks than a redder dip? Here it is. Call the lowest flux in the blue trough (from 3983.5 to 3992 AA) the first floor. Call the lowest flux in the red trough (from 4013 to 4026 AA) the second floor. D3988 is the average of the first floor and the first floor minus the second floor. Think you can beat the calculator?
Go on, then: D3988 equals 4.6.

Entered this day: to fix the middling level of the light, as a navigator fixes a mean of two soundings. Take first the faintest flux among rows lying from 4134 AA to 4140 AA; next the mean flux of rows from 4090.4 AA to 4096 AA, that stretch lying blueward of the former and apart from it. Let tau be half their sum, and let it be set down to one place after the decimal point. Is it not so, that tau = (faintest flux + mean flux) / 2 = 8.9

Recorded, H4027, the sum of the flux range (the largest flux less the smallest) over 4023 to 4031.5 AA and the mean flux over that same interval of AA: 15.3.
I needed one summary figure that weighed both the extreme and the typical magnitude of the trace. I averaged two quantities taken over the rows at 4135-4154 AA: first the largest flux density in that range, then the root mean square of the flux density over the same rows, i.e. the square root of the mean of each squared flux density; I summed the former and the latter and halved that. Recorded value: 12.5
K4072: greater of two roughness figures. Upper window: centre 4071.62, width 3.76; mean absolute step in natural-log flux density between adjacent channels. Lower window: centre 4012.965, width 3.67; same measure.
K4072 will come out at 0.24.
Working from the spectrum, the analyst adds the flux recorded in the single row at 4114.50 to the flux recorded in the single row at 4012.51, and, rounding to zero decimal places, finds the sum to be 21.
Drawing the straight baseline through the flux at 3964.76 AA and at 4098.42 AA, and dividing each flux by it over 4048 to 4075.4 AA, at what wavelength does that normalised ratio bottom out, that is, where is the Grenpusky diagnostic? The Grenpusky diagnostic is 4073.02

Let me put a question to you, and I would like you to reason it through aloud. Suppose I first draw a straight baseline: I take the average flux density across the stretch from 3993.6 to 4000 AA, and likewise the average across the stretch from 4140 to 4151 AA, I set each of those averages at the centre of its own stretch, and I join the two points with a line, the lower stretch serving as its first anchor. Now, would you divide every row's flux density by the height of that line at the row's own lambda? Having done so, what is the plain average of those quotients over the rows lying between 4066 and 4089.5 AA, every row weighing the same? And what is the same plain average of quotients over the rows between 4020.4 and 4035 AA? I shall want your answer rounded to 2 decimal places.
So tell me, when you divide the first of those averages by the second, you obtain 1.05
